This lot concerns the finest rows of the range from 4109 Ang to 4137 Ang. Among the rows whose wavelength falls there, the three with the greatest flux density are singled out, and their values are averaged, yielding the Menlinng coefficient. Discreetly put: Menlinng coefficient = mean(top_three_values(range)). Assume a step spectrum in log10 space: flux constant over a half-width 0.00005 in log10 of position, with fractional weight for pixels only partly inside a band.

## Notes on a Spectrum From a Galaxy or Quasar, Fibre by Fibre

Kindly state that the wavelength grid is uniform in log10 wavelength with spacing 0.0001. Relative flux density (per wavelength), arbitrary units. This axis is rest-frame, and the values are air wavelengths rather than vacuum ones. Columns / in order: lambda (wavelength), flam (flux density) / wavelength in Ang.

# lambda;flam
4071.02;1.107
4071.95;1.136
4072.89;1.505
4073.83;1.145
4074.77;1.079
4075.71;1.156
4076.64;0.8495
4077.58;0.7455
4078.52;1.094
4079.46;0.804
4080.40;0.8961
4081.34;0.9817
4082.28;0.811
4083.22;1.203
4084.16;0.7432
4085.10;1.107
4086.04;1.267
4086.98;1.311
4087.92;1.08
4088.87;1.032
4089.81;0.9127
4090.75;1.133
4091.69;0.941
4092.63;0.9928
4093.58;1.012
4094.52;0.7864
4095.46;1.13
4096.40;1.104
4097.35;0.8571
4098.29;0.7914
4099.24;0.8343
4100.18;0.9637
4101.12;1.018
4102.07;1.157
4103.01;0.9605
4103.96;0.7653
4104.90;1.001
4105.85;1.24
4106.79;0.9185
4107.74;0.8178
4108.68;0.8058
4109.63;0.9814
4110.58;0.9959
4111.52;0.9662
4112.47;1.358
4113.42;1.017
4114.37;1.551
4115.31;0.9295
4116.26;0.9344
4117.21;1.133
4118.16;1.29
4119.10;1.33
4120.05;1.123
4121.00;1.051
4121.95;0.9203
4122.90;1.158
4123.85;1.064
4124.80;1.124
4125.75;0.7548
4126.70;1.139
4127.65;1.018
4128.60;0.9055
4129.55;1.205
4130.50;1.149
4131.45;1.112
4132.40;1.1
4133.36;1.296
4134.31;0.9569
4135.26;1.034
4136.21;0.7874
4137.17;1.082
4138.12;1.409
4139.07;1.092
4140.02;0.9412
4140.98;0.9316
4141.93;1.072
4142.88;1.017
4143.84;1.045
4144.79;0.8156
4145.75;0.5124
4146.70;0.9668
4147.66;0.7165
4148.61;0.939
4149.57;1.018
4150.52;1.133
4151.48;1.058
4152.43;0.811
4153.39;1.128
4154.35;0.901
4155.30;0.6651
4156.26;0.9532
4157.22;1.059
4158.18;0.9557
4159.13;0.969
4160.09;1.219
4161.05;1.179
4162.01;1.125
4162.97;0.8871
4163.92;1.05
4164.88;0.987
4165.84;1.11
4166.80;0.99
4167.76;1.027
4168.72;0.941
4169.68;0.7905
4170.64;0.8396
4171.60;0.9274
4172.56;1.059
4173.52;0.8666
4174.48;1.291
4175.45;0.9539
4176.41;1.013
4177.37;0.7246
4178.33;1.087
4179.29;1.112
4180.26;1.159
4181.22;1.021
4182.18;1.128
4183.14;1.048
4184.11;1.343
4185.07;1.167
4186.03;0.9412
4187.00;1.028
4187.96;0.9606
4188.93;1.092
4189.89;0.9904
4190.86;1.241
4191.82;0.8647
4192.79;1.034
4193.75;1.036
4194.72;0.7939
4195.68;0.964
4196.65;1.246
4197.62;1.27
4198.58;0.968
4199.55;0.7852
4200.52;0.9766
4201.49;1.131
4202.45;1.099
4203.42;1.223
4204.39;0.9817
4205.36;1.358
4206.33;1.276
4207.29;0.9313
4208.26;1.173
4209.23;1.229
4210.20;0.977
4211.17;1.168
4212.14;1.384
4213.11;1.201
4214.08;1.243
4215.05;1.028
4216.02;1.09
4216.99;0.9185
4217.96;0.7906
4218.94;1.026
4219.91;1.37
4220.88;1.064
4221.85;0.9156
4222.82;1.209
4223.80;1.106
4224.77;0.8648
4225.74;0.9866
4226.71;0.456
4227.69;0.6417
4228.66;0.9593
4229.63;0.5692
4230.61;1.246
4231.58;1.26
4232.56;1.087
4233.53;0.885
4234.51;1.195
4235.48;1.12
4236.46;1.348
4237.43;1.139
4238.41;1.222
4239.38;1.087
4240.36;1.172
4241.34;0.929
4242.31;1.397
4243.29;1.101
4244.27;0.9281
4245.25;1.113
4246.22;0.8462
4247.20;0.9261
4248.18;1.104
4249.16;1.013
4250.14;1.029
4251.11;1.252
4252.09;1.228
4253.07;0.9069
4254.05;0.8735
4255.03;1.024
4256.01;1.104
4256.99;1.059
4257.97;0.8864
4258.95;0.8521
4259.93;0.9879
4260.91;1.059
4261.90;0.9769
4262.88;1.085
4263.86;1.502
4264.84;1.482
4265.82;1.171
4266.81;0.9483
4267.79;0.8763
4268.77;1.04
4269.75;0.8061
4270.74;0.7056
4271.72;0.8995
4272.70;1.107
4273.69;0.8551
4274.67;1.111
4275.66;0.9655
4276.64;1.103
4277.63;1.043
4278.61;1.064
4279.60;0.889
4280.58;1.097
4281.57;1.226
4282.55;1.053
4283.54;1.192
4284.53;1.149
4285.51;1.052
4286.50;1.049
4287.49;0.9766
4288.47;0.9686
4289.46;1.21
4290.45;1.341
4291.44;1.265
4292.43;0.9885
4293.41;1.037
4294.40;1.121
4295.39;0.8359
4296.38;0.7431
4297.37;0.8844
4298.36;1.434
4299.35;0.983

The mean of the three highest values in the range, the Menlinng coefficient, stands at 1.41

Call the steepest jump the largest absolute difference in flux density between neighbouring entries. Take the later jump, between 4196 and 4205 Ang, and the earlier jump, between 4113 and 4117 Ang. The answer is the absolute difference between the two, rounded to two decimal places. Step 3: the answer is 0.32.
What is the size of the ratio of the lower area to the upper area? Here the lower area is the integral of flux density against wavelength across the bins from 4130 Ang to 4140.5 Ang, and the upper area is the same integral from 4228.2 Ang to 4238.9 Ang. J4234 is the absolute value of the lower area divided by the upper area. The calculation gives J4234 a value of 0.97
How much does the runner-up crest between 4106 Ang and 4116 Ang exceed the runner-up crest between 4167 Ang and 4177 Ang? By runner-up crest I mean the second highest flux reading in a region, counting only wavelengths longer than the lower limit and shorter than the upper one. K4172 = 0.30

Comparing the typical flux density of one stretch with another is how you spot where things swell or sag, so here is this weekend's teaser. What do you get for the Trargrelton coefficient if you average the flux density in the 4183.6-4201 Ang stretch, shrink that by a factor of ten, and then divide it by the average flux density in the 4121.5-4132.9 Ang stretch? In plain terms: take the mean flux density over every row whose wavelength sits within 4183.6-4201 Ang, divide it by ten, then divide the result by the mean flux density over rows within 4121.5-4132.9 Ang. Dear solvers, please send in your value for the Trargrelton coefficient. 0.099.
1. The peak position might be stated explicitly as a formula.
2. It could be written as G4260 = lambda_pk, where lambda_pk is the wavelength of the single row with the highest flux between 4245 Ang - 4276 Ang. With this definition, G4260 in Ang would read 4263.86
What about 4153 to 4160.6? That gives 4160.09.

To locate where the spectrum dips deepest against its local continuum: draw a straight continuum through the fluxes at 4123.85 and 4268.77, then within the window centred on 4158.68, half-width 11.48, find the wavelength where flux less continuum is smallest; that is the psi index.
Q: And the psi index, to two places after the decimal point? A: 4155.30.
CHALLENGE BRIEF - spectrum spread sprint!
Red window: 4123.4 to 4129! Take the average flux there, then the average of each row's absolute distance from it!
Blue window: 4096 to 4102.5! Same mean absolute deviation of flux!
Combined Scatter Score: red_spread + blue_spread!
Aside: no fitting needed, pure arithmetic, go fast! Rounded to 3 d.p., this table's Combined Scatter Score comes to 0.228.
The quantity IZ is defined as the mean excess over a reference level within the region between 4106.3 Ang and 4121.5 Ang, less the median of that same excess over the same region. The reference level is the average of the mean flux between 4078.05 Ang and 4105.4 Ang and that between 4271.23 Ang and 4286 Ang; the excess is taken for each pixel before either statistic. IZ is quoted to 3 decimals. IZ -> 0.069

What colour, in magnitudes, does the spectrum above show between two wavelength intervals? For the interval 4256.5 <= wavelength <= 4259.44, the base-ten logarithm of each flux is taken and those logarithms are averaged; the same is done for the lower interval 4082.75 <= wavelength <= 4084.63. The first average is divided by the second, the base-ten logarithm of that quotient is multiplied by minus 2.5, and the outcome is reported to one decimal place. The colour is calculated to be -0.3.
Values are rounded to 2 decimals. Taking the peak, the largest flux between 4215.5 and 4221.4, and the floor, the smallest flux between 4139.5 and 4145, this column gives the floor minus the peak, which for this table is -0.55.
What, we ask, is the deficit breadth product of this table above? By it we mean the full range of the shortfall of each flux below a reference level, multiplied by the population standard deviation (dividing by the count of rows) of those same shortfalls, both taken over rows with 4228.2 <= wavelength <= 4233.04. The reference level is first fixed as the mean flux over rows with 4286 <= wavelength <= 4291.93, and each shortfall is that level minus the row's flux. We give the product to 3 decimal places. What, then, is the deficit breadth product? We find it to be 0.175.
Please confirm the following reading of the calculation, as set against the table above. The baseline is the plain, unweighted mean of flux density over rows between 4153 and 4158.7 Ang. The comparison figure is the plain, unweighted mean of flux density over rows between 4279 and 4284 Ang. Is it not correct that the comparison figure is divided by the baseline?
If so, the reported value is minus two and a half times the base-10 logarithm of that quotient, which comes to -0.16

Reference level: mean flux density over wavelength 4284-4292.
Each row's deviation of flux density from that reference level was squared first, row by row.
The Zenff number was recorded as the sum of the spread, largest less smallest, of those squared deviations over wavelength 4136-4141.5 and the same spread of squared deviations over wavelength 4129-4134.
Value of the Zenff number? 0.142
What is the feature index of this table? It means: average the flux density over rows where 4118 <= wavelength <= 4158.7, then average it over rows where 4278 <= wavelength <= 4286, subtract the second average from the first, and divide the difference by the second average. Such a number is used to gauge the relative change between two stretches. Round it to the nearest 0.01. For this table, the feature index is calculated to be -0.07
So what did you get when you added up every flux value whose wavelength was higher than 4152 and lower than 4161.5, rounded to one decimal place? 9.8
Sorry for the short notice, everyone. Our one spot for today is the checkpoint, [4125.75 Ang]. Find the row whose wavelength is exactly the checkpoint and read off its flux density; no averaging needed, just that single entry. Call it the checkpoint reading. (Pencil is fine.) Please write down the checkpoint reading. 0.7548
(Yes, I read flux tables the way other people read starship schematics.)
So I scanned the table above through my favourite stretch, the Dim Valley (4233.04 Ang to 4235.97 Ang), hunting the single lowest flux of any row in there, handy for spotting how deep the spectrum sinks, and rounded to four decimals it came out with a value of 0.8850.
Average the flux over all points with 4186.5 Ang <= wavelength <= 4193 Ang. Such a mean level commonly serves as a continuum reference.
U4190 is 1.03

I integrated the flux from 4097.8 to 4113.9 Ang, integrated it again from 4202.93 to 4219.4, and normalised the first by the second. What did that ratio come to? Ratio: 0.9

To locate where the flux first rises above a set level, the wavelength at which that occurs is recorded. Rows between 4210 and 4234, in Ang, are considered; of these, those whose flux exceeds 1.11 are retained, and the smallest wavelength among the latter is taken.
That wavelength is 4211.17 Ang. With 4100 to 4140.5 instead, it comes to 4102.07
